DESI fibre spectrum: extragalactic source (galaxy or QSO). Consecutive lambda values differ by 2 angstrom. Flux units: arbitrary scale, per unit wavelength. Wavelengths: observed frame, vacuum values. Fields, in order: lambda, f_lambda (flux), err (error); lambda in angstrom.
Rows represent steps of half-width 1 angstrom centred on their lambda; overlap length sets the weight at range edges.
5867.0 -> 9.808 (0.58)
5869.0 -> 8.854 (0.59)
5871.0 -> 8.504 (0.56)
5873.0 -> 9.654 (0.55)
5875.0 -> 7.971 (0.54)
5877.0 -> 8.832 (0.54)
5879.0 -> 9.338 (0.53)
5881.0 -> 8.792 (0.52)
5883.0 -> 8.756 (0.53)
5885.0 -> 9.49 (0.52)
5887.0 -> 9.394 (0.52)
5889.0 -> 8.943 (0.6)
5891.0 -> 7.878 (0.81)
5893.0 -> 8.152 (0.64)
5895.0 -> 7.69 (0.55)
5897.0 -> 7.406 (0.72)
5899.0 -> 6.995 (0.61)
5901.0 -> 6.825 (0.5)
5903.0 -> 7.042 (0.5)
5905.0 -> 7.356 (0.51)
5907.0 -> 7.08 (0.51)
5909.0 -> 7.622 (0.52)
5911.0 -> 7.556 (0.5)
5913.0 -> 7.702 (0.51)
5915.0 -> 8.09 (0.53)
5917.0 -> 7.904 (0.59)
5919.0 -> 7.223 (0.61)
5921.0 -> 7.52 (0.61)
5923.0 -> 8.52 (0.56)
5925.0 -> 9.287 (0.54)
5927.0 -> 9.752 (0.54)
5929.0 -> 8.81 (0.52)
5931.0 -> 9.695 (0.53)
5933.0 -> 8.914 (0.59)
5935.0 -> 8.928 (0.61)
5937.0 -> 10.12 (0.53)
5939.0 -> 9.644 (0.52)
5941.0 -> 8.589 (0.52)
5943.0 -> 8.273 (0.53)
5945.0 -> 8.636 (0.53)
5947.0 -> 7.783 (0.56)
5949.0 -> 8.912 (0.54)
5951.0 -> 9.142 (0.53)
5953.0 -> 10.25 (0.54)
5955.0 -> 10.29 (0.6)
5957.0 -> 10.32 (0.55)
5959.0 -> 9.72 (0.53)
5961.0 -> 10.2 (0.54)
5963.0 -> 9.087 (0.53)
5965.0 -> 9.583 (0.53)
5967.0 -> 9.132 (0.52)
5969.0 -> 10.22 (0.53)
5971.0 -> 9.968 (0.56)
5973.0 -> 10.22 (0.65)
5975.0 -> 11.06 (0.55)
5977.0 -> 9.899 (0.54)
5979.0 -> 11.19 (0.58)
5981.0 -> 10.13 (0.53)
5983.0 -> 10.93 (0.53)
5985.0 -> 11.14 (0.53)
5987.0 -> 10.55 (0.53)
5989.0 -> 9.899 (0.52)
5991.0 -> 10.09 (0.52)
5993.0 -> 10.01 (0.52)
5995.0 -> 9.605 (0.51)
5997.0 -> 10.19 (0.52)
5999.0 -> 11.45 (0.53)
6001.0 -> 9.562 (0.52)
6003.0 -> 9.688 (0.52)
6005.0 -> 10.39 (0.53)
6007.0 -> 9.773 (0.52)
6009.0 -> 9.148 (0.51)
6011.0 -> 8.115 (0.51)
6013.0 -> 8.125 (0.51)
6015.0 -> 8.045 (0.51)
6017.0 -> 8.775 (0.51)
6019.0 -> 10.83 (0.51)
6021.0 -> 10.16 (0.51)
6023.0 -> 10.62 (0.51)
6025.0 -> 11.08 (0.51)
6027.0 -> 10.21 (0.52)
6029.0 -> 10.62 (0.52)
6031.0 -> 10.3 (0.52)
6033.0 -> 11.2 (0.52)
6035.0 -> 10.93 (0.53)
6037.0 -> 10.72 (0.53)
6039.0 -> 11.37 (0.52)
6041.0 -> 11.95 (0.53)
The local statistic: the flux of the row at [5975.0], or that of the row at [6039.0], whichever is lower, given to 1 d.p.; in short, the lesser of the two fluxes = 11.1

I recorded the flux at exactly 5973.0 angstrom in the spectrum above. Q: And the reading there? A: 10.22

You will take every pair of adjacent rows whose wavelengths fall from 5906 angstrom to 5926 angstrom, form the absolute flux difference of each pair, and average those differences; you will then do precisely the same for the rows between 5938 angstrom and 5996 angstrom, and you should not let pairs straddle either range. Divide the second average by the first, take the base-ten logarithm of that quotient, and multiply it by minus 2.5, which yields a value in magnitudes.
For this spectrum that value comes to -0.33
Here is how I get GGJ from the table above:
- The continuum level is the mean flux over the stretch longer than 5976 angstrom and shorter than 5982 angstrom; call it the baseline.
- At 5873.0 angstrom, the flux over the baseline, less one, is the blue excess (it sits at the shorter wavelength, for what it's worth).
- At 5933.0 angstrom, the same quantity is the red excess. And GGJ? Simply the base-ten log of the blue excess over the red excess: -0.3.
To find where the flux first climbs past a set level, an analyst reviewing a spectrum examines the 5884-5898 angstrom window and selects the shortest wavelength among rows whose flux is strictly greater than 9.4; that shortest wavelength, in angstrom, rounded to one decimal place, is 5885.0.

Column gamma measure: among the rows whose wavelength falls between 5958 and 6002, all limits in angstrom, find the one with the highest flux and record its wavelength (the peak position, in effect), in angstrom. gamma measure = 5999.0 angstrom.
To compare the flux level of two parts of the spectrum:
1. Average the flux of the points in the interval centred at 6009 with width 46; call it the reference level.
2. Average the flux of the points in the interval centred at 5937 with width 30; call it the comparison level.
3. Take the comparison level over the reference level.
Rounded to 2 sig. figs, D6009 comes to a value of 0.91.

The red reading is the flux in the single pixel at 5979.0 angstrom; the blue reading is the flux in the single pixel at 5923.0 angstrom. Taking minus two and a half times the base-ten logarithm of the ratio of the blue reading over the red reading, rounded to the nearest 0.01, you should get 0.30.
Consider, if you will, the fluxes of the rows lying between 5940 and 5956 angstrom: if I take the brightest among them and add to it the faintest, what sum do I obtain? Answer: 18.1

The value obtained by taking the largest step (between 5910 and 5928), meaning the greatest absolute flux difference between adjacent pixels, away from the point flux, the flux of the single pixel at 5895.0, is 6.69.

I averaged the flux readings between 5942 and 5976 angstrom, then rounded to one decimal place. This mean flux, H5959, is 9.6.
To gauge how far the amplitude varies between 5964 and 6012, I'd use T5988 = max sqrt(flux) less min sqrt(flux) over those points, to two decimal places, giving 0.54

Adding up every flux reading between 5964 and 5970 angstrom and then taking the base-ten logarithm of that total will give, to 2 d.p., 1.46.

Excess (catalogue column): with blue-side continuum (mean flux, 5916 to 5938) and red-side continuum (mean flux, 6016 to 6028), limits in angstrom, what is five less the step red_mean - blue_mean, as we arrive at 3.5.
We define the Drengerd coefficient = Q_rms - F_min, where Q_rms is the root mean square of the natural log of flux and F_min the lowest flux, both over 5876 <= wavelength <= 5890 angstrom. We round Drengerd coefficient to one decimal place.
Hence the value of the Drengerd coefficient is -6.6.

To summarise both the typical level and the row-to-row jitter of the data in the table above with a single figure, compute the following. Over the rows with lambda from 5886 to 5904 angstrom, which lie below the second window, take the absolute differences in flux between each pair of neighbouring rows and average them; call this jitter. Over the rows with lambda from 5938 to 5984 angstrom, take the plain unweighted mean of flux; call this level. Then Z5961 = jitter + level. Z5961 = 10.1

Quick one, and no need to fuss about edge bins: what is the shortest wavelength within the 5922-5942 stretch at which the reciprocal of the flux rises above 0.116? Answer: 5923.0 angstrom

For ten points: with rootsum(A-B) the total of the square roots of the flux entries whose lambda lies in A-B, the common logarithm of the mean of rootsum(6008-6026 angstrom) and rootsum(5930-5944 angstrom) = 1.4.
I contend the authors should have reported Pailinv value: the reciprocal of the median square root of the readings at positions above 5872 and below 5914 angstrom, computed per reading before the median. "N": 0.356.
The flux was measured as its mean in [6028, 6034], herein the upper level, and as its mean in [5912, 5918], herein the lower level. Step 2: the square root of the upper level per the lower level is 1.16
